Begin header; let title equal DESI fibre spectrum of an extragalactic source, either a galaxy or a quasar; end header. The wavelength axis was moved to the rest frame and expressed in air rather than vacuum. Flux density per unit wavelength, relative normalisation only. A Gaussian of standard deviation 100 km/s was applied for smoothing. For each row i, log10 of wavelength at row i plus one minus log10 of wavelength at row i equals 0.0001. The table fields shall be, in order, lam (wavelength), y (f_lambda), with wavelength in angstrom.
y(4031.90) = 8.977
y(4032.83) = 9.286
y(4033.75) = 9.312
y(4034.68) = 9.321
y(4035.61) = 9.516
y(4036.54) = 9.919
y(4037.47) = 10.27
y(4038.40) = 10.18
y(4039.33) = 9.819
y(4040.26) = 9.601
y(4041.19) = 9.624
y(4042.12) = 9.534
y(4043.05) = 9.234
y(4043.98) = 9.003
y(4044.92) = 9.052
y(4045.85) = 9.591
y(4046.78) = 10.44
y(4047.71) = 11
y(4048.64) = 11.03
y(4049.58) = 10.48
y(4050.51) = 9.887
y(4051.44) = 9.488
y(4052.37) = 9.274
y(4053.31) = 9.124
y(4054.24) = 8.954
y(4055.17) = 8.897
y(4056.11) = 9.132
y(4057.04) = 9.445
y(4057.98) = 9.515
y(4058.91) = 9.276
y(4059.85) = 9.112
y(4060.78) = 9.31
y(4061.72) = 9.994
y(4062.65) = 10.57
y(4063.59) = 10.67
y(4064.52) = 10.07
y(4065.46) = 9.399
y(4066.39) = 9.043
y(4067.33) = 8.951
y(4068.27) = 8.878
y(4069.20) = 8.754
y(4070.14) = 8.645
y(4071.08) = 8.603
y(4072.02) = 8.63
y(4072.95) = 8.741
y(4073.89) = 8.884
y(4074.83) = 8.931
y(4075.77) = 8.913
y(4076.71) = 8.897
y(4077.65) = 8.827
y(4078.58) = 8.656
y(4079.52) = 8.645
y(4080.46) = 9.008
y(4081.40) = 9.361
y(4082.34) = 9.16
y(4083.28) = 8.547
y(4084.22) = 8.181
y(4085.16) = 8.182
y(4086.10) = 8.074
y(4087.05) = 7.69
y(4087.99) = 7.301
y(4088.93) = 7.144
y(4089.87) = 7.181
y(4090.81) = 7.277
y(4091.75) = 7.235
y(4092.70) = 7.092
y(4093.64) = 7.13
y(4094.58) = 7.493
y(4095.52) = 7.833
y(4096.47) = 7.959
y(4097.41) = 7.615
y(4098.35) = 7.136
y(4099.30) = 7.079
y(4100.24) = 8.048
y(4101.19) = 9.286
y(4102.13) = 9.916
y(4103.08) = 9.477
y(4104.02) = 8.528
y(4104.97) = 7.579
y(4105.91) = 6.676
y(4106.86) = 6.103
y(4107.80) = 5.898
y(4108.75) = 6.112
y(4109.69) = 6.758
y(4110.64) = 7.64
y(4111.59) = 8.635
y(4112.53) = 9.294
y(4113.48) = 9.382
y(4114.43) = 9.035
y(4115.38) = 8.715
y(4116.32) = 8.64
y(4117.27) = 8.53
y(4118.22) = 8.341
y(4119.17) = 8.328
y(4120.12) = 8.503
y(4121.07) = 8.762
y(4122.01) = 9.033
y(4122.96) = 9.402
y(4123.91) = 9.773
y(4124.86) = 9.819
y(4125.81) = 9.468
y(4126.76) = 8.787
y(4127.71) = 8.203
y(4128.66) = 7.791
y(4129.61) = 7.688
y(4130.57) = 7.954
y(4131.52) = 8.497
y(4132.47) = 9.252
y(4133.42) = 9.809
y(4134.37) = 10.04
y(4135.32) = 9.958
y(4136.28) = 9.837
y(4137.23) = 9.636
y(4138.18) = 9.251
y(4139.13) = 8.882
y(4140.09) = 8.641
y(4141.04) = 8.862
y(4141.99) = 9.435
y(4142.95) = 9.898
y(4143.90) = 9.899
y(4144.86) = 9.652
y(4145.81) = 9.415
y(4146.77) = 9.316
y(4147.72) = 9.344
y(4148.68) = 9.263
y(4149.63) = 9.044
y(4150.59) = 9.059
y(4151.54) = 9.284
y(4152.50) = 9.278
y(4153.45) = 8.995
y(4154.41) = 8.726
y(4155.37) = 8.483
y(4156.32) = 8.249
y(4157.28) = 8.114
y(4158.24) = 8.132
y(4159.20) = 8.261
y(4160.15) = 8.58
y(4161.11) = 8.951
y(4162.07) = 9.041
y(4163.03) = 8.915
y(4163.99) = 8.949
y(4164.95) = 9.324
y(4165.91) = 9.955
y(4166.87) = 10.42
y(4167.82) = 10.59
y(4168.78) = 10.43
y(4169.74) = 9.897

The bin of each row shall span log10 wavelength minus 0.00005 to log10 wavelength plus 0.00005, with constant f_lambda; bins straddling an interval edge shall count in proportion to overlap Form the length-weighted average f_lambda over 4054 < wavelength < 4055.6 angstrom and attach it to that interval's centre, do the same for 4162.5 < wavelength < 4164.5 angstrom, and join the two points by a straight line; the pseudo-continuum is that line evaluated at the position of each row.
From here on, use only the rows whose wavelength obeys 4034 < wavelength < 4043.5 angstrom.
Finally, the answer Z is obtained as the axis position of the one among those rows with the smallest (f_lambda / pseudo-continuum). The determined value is 4043.05 angstrom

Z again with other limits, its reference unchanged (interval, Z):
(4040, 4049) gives 4043.98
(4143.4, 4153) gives 4149.63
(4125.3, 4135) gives 4129.61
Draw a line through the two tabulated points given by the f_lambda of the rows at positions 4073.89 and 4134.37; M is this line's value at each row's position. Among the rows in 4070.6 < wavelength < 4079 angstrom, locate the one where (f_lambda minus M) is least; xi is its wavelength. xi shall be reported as 4078.58 angstrom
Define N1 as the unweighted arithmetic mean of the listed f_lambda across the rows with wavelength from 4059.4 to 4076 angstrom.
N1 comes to 9.2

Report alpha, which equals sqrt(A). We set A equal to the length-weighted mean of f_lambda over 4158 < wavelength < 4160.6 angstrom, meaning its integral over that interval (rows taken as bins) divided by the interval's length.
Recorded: 2.89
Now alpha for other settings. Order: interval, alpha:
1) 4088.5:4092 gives 2.69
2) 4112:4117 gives 3.00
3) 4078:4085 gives 2.96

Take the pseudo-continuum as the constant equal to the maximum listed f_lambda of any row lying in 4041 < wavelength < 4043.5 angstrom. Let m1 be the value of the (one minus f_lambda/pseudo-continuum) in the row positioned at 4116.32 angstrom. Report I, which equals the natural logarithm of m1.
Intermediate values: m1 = 0.10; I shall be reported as -2.3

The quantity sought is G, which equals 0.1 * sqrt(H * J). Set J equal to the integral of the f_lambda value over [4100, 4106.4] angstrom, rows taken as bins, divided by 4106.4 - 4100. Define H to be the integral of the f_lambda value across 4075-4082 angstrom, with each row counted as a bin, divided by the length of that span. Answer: 0.87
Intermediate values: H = 8.9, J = 8.50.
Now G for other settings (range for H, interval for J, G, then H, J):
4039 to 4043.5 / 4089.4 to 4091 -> 0.83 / 9.6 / 7.23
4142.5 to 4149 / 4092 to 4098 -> 0.85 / 9.5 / 7.50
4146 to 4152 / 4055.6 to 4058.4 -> 0.93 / 9.2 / 9.33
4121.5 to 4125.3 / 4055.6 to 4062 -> 0.94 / 9.5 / 9.36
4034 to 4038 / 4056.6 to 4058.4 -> 0.96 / 9.7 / 9.45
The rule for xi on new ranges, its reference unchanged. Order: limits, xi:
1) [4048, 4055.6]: 4055.17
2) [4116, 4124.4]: 4119.17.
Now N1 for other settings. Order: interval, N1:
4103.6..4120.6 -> 7.9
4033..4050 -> 9.8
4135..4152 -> 9.4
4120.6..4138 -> 9.1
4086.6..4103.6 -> 7.8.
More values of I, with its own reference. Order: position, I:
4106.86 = -1.0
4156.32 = -1.9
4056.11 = -3.0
